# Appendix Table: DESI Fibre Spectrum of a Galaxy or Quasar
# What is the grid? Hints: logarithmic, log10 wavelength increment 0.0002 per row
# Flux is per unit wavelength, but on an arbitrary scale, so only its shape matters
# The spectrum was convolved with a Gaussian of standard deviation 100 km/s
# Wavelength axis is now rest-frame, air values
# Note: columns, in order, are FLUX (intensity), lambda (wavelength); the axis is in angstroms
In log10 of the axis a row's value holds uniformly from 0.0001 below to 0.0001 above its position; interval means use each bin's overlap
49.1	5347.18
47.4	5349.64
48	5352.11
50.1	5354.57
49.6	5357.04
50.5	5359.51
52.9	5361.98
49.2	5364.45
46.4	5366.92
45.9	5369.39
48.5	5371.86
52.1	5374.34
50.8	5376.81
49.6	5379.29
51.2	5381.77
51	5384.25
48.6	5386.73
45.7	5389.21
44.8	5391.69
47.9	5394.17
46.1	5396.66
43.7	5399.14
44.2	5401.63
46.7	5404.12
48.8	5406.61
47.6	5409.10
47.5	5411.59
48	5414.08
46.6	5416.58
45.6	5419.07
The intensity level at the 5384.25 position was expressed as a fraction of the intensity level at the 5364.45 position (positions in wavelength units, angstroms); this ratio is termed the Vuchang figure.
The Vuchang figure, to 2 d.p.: 1.04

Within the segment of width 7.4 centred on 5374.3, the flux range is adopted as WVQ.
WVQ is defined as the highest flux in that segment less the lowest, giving 3.6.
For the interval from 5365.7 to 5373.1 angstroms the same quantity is 2.6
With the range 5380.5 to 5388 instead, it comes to 2.6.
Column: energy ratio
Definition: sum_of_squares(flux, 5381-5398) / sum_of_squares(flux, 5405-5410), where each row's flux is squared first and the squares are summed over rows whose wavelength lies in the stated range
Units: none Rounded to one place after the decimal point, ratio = 3.5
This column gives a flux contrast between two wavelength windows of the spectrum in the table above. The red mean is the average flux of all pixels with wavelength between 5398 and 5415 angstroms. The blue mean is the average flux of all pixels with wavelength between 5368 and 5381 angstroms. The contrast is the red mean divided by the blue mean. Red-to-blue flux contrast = 0.94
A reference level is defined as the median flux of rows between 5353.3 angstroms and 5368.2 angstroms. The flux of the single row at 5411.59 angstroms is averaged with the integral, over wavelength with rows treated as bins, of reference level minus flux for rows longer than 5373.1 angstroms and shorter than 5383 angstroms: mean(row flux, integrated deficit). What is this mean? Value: 18.4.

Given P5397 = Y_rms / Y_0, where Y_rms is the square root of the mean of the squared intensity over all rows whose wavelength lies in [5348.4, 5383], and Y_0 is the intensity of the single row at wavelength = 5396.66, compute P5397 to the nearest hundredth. 1.07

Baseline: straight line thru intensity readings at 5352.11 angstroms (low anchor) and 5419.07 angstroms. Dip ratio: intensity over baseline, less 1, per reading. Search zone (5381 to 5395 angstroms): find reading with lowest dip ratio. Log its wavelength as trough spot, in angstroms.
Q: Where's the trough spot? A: 5391.69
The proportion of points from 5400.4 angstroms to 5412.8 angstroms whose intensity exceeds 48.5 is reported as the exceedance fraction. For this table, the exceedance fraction 0.2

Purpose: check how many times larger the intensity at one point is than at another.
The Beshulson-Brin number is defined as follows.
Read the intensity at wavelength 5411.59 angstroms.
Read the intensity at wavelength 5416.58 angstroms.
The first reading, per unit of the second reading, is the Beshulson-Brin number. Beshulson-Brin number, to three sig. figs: 1.02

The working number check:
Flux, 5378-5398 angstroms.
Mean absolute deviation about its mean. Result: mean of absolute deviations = 1.99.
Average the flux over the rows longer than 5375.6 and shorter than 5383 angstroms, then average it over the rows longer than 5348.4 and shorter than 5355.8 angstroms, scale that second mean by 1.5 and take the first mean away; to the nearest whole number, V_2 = 22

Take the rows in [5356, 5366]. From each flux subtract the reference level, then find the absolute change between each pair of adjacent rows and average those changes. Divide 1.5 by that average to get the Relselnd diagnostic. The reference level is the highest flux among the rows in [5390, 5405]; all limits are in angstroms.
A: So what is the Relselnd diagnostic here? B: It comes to 0.64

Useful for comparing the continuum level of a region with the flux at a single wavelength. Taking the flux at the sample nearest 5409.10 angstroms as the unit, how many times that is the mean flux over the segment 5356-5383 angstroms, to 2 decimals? 1.04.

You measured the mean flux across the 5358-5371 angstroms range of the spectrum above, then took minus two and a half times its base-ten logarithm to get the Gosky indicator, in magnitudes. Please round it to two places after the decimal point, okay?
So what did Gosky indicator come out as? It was -4.23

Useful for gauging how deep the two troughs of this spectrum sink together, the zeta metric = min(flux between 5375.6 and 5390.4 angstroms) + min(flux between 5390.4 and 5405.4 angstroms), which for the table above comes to 89.4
